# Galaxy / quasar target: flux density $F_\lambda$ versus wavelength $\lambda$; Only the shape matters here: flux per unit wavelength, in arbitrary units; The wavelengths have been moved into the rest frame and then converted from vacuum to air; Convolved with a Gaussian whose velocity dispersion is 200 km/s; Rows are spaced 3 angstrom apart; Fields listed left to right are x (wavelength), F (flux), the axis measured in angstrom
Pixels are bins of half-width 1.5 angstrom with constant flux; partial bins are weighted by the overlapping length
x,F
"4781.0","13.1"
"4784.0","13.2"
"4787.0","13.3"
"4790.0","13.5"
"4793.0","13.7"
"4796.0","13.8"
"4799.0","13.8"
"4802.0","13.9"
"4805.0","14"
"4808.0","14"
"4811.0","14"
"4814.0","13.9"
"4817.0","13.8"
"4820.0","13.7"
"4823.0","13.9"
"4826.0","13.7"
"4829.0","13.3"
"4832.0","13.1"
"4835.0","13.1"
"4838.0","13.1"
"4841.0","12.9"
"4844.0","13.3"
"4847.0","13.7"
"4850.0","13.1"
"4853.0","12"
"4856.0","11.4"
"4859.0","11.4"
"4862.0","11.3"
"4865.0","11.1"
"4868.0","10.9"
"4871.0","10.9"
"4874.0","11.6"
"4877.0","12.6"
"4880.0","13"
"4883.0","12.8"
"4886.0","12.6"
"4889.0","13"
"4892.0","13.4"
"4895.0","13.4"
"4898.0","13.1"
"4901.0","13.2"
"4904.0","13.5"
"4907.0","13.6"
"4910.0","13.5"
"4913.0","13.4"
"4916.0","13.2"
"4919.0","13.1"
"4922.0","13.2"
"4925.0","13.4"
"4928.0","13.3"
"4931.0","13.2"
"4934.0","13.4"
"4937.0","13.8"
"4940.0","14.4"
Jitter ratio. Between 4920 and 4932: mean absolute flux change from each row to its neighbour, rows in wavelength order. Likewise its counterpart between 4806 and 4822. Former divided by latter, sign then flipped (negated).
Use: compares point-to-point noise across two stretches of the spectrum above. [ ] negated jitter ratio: -1.8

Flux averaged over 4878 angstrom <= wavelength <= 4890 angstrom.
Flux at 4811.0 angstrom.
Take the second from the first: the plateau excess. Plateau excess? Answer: -1.2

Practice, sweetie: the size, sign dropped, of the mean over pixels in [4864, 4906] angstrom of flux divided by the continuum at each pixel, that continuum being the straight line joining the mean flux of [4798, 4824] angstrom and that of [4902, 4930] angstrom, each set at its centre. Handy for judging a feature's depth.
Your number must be 0.93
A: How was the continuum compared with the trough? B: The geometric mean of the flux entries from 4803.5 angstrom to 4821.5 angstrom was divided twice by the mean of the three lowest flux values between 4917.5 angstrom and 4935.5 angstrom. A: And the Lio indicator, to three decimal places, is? 0.080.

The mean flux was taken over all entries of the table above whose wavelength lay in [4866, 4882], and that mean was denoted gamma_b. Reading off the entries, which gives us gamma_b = 11.8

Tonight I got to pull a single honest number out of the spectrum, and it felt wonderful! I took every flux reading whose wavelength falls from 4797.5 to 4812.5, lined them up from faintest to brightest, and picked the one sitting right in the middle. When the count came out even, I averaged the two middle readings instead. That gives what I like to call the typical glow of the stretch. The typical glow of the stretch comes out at 14.0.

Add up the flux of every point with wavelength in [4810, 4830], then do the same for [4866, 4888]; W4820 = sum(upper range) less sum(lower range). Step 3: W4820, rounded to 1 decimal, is -11.9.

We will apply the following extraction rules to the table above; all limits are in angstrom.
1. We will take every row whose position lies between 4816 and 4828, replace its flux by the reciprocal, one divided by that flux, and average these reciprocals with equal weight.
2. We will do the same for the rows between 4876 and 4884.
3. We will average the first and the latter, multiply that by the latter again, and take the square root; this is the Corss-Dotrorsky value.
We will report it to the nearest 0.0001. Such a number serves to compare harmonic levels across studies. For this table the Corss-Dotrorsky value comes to 0.0767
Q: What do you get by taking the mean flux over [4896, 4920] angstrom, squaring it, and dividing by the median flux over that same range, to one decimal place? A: 13.4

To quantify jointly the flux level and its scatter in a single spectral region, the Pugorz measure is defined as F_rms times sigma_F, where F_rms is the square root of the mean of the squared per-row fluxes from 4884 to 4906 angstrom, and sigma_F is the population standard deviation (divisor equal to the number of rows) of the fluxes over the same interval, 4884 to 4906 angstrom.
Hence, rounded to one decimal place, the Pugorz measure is 3.8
